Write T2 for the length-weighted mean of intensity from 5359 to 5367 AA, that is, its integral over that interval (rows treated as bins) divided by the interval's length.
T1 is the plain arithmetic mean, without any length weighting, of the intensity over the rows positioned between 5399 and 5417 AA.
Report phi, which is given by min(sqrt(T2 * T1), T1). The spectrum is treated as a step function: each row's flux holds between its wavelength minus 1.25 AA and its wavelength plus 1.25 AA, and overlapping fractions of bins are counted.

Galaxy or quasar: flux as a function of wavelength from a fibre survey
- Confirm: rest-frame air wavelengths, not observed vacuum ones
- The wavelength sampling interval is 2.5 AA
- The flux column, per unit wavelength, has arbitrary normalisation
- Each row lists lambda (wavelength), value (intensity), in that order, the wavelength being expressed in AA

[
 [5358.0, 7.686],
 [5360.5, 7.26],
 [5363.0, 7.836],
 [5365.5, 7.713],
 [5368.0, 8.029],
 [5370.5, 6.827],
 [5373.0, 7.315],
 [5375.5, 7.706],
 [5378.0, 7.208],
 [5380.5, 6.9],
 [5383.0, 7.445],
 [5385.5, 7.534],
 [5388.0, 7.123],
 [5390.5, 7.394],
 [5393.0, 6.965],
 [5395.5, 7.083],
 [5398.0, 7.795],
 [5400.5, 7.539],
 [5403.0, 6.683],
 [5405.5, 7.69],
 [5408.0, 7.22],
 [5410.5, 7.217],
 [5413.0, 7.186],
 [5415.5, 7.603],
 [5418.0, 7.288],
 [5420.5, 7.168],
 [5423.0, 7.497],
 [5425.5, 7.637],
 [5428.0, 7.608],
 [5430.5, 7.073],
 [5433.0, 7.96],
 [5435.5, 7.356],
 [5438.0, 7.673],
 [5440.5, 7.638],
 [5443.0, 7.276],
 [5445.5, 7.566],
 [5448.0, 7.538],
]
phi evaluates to 7.31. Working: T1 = 7.3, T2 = 7.62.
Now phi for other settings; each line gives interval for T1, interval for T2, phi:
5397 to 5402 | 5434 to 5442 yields 7.61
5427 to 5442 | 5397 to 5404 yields 7.45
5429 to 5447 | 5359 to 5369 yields 7.51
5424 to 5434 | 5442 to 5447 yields 7.50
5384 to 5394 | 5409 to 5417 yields 7.25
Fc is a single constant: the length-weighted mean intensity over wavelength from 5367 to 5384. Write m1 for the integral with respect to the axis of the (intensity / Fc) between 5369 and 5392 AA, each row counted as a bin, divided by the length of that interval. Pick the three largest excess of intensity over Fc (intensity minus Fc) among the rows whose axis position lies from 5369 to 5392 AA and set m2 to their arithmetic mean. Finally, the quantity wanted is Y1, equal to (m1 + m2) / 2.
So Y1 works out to 0.61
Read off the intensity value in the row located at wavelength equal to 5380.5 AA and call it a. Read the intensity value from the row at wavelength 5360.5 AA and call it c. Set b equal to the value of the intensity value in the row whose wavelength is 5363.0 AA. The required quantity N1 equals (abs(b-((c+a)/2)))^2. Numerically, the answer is 0.57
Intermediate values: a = 6.9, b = 7.836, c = 7.26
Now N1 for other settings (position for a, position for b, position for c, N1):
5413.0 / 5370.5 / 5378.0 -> 0.14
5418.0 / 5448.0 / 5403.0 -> 0.31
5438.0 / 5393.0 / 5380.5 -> 0.10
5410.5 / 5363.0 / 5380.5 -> 0.60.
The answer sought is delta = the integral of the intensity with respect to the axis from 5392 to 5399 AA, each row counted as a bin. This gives 51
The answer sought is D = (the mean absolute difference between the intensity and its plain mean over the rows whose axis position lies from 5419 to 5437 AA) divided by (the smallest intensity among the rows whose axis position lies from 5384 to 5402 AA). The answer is 0.0335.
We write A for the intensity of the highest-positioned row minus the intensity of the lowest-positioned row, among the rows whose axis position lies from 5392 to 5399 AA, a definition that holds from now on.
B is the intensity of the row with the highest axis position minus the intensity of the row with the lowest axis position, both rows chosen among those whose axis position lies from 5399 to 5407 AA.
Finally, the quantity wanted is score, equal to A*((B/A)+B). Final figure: 0.3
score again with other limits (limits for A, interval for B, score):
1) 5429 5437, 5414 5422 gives -0.6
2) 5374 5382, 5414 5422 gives -0.1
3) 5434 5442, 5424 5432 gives -0.7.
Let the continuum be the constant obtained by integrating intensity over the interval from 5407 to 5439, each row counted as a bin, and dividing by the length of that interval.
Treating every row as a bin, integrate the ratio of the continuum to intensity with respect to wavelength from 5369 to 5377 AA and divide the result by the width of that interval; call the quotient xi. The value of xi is 1.02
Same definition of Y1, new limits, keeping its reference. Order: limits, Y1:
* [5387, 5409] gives 0.67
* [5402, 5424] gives 0.63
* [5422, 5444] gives 0.72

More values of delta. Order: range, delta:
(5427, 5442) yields 113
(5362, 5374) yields 91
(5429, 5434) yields 37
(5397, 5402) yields 38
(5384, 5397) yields 94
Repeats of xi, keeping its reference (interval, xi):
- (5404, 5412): 1.01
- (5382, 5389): 1.01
